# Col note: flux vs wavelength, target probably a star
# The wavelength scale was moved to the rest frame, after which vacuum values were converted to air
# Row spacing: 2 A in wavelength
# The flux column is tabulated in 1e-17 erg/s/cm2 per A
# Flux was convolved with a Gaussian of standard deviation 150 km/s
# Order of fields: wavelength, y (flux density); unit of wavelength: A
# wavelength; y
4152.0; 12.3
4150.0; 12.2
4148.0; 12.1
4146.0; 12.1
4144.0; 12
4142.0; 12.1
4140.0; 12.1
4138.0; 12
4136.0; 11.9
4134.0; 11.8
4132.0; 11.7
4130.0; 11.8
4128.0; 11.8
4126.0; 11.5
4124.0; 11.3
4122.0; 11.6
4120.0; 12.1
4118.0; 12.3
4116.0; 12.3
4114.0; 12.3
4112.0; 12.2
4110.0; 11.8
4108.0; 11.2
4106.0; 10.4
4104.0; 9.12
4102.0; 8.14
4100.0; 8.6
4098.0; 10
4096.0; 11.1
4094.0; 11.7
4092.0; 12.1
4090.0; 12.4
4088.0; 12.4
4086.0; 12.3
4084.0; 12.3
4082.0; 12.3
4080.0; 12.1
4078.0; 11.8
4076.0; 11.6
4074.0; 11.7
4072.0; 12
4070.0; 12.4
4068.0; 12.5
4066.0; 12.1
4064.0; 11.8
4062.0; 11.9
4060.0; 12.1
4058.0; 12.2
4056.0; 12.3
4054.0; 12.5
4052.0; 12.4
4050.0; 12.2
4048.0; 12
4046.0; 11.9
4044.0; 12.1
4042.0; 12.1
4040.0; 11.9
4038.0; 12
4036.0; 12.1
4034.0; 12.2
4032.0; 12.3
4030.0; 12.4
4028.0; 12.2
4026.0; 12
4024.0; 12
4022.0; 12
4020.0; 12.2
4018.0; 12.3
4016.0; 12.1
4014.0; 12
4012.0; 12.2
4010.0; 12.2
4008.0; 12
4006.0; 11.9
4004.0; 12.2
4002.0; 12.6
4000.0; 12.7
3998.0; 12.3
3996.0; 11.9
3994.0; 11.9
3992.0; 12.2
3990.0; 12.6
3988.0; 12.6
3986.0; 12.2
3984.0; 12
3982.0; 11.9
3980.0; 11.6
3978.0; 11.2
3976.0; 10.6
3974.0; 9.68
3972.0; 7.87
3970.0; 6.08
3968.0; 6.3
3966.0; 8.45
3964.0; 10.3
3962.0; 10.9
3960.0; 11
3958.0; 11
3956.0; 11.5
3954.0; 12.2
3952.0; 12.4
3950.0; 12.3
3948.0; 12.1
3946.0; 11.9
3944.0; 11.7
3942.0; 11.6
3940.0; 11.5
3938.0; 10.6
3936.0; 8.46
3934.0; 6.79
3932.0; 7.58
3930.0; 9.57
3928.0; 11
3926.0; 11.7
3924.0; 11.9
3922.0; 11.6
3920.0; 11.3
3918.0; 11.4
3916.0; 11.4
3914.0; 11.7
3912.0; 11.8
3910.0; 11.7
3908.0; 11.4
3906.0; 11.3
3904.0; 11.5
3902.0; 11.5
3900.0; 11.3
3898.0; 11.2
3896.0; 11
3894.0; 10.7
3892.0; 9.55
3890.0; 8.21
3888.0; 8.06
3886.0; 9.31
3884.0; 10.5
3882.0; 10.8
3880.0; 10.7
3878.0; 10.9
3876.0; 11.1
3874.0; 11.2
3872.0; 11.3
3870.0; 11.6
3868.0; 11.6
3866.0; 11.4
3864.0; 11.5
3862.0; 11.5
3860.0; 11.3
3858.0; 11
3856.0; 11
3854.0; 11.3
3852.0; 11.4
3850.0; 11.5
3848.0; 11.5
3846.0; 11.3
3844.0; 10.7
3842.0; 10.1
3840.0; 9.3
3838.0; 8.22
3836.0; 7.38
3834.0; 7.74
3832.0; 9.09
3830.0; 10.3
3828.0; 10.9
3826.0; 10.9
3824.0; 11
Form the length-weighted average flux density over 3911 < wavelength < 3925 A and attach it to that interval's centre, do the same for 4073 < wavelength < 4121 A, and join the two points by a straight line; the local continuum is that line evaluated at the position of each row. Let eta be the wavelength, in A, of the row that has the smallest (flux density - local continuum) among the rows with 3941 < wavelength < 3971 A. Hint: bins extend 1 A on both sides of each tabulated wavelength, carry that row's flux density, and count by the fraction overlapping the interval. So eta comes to 3970.0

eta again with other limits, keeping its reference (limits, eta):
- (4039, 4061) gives 4040.0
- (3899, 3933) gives 3932.0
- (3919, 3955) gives 3934.0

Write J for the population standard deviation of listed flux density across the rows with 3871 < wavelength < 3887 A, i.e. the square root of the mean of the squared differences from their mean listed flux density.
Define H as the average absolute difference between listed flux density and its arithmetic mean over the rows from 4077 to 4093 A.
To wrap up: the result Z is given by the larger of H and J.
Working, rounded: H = 0.16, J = 0.59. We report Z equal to 0.6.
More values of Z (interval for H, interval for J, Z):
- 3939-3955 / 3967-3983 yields 2.2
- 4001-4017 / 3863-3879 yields 0.2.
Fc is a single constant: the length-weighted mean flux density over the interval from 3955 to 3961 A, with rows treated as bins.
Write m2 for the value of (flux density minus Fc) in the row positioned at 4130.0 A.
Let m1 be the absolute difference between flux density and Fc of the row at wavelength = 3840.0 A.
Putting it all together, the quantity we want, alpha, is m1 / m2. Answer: 2.9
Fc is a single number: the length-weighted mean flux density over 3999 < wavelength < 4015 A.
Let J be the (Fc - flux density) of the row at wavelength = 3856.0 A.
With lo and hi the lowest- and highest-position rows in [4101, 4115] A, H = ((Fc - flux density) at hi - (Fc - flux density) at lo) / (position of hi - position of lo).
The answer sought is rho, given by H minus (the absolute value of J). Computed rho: -1.6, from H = -0.35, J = 1.2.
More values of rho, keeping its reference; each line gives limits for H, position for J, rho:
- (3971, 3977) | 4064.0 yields -1.1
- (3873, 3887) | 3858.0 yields -1.1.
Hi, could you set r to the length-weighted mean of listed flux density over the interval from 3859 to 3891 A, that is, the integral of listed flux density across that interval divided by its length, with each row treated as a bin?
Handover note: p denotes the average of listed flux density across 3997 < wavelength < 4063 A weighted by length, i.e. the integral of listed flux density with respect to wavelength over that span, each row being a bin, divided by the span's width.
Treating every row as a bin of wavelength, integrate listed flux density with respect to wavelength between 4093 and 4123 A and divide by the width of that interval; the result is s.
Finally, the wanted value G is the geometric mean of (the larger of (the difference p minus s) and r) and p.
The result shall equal 11.4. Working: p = 12.2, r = 10.7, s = 11.0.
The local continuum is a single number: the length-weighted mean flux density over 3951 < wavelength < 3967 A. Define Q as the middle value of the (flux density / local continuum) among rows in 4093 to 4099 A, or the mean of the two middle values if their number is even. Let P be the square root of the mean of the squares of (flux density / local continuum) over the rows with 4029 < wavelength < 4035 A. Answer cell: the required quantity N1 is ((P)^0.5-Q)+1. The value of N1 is 1.05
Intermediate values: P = 1.12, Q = 1.01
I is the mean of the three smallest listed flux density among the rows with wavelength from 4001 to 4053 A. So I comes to 11.9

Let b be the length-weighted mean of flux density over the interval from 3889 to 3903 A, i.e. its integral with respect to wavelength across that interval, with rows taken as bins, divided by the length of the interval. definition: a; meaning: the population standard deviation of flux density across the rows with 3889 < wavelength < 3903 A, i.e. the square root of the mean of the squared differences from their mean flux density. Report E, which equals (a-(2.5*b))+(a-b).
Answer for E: -34.5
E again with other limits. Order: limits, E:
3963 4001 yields -33.5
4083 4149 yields -38.2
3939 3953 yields -41.1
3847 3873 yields -39.4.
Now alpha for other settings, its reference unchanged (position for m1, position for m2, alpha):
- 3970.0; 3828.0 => -19.1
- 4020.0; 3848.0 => 3.1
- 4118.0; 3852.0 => 4.9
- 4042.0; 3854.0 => 7.0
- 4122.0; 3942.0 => 1.0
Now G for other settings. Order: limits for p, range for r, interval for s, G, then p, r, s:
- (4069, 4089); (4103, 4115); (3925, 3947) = 11.6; 12.1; 11.2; 10.2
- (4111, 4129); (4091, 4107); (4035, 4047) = 11.0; 11.9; 10.1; 12.0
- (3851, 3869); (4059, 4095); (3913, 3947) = 11.7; 11.3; 12.1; 10.7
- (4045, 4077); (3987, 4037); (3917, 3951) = 12.2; 12.1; 12.2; 10.8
